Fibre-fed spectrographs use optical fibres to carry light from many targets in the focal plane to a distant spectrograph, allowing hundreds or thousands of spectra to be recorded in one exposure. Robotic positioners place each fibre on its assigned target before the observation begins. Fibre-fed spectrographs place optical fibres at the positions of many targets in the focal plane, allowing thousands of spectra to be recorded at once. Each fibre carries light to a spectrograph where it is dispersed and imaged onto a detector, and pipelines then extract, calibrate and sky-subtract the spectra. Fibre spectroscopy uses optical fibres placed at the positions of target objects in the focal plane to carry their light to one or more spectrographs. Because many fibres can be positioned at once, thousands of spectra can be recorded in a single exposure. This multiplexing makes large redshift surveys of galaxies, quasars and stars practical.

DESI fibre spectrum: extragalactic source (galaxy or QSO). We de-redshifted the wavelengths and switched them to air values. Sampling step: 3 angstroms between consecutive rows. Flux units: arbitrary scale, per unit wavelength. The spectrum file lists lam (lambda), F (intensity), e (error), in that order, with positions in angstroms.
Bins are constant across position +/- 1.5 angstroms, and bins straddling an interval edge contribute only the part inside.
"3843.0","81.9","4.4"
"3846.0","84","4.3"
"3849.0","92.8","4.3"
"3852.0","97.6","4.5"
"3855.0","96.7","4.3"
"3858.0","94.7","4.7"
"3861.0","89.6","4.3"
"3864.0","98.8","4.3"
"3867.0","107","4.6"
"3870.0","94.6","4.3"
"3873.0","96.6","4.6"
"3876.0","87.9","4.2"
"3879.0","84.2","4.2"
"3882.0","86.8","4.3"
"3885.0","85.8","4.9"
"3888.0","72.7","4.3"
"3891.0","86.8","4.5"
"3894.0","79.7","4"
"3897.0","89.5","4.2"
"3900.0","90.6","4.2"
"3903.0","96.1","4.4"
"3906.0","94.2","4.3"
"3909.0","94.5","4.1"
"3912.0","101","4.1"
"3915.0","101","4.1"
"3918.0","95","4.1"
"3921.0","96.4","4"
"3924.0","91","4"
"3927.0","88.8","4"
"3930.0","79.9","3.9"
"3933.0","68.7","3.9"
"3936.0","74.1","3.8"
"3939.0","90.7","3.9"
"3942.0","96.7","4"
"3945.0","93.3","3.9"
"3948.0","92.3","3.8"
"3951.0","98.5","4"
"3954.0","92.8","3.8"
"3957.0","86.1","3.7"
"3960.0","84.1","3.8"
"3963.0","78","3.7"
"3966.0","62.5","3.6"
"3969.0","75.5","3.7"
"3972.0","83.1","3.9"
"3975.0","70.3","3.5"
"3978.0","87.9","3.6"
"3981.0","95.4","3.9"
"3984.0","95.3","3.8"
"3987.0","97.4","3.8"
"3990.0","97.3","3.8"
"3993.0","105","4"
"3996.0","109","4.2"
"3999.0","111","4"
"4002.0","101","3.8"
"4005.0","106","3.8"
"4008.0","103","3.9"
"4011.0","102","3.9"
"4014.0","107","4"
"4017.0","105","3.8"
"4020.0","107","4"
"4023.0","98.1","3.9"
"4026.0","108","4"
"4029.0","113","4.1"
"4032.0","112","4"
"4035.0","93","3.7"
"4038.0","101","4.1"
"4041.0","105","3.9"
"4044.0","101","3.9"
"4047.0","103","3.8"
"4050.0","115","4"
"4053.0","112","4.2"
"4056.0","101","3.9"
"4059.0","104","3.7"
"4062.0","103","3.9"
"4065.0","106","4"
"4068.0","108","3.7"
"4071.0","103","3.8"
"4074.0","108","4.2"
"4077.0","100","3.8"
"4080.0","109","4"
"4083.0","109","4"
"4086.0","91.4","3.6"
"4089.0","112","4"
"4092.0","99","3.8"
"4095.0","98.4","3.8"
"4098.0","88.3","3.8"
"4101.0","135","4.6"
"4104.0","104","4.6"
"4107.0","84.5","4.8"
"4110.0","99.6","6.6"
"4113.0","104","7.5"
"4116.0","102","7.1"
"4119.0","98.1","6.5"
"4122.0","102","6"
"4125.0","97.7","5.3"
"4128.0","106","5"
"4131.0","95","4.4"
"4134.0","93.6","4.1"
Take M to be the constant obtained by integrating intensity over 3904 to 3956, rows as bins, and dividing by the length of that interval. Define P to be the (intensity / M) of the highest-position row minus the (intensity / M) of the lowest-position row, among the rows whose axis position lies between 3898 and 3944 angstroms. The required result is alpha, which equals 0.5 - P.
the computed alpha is 0.43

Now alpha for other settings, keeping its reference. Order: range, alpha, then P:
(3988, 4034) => 0.34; 0.16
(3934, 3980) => 0.35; 0.15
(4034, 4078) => 0.42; 0.08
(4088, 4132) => 0.69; -0.19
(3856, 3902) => 0.54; -0.04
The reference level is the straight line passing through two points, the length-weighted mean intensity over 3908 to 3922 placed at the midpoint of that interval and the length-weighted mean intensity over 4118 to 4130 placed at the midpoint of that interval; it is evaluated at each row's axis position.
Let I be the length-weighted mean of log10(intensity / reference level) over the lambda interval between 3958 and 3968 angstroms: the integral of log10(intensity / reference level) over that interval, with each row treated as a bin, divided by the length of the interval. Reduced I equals -0.119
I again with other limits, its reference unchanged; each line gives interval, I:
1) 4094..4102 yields 0.016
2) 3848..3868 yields -0.002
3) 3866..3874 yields 0.008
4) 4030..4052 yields 0.021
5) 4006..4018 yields 0.022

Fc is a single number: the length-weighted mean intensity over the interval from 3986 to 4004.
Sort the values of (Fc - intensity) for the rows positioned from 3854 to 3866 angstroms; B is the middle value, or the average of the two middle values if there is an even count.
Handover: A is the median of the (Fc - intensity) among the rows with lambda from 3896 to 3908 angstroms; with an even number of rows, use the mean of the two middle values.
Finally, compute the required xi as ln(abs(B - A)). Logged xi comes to 1.2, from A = 11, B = 8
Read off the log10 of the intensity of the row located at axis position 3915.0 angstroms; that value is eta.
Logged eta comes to 2.00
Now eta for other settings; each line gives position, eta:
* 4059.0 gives 2.02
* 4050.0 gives 2.06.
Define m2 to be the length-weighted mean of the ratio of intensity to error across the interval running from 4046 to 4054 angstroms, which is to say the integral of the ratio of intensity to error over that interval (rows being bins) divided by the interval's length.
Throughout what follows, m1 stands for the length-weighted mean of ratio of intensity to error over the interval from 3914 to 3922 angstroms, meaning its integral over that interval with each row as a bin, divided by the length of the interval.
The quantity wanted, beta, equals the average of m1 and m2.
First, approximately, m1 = 24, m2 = 28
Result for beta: 26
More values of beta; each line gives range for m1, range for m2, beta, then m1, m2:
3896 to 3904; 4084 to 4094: 24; 22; 26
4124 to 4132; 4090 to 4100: 23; 20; 25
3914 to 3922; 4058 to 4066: 25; 24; 27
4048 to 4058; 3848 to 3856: 25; 27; 22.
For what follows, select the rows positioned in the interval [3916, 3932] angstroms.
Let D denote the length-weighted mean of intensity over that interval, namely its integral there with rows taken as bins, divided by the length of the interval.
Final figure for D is 90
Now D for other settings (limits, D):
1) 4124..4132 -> 100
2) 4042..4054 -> 107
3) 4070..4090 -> 104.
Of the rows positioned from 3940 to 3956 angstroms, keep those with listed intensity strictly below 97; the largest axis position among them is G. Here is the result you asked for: 3954.0 angstroms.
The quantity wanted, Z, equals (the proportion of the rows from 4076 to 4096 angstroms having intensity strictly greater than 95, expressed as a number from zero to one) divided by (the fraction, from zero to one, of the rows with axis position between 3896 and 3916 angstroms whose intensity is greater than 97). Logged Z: 3.00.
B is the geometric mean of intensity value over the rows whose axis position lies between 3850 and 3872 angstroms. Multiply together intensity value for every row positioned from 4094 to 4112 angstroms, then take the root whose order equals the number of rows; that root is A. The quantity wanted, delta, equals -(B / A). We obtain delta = -0.96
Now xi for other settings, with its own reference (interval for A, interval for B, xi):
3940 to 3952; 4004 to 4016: 2.3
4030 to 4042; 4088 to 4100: 1.5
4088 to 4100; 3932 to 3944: 2.8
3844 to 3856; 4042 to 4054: 2.5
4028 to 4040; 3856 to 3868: 2.3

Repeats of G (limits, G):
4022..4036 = 4035.0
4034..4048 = 4035.0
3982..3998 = 3984.0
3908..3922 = 3921.0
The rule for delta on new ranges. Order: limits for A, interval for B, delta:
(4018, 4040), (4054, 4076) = -1.00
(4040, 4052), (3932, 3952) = -0.82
